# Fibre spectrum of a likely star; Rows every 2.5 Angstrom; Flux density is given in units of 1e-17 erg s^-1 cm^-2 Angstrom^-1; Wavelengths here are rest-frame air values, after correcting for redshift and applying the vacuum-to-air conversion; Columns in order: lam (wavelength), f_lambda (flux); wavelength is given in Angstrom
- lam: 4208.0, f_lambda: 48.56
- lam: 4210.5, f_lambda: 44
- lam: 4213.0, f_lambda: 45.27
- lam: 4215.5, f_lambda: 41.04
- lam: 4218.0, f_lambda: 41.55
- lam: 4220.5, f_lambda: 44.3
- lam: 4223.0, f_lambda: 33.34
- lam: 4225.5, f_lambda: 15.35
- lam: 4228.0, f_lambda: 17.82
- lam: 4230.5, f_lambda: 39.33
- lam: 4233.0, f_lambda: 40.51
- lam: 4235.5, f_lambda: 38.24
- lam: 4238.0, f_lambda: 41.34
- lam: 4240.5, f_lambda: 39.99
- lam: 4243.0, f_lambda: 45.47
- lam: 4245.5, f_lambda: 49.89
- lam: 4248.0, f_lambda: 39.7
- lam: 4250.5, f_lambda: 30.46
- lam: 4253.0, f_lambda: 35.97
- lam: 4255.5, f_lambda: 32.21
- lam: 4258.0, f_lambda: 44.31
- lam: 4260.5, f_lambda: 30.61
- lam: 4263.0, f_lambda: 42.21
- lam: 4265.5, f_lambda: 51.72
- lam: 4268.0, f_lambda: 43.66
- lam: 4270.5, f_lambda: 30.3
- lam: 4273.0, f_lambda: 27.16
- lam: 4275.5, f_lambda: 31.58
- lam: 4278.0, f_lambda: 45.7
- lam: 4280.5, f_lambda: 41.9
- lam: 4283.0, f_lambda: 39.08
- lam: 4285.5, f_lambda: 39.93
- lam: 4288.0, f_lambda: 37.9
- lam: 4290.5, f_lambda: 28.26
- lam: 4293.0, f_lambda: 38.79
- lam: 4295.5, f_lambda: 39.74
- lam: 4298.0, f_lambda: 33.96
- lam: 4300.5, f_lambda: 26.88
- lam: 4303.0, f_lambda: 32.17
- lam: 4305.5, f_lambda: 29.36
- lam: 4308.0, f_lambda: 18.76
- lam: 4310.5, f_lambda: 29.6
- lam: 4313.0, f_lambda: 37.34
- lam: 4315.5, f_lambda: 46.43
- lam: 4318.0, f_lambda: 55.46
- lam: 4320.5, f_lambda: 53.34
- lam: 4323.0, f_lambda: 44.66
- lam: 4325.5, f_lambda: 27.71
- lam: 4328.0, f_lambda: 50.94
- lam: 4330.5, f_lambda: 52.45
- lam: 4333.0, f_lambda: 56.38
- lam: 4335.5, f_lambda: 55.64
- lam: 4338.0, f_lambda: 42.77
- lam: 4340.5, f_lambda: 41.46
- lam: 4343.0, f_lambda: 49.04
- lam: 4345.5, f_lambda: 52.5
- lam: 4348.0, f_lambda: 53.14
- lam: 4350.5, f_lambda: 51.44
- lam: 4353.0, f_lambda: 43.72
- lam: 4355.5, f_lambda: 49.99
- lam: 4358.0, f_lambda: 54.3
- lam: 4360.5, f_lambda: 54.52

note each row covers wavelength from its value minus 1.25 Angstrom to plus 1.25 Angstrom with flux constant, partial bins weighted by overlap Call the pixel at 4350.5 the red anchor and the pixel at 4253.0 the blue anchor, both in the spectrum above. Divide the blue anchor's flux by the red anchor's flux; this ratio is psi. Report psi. 0.70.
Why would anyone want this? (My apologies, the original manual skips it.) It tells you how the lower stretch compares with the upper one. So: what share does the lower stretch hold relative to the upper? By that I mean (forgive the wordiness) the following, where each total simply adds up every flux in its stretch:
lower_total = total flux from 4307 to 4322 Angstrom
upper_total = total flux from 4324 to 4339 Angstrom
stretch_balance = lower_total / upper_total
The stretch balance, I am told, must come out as 0.84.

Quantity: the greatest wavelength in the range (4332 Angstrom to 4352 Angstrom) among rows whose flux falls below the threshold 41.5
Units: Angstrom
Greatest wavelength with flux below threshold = 4340.5 Angstrom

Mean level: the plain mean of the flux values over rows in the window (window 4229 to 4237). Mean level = 39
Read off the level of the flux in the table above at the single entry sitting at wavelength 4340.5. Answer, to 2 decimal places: 41.46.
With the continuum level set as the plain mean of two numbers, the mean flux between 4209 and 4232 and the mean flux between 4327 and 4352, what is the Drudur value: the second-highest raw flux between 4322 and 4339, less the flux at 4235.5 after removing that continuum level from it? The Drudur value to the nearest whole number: 61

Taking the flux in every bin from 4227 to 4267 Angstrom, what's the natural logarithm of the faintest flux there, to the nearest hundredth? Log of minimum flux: 2.88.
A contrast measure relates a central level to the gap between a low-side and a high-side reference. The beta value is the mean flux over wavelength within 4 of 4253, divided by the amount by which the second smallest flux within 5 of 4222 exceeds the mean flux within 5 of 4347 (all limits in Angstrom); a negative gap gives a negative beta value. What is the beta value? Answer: -2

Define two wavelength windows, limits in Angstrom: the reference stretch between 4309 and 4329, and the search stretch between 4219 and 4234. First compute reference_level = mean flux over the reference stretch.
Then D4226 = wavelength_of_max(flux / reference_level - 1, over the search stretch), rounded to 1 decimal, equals 4220.5 Angstrom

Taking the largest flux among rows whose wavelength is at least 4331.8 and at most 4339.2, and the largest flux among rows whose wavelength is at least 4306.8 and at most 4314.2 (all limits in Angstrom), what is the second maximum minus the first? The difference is -19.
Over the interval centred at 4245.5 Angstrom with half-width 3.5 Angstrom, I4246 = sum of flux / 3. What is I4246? 45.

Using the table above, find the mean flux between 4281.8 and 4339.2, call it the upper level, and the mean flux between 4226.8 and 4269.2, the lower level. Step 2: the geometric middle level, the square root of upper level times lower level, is 39.5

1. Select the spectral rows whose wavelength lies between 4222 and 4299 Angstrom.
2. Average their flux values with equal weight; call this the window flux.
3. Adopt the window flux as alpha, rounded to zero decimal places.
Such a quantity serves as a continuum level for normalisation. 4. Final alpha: 37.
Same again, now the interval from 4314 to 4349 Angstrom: 49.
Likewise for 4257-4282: 39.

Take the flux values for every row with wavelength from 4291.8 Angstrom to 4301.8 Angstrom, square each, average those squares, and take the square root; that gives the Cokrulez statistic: 35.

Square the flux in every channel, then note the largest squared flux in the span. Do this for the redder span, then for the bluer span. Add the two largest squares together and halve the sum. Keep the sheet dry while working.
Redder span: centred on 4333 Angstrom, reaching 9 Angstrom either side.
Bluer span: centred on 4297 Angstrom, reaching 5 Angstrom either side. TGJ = 2379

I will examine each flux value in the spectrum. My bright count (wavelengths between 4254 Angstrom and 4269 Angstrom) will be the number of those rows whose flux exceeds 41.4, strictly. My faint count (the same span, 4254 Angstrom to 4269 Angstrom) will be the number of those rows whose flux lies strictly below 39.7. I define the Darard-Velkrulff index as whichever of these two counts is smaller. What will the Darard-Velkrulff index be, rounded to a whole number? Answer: 2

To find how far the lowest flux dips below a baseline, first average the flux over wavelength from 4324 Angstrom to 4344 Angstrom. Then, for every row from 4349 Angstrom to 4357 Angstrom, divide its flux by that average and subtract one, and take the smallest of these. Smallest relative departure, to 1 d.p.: -0.1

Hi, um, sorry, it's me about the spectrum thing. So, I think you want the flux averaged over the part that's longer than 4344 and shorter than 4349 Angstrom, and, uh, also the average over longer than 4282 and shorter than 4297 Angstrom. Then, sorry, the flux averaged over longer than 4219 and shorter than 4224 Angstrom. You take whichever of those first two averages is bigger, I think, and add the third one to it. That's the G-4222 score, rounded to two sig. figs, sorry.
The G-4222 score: 92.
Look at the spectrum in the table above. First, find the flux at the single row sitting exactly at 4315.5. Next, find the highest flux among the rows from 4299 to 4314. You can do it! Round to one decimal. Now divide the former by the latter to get 1.2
